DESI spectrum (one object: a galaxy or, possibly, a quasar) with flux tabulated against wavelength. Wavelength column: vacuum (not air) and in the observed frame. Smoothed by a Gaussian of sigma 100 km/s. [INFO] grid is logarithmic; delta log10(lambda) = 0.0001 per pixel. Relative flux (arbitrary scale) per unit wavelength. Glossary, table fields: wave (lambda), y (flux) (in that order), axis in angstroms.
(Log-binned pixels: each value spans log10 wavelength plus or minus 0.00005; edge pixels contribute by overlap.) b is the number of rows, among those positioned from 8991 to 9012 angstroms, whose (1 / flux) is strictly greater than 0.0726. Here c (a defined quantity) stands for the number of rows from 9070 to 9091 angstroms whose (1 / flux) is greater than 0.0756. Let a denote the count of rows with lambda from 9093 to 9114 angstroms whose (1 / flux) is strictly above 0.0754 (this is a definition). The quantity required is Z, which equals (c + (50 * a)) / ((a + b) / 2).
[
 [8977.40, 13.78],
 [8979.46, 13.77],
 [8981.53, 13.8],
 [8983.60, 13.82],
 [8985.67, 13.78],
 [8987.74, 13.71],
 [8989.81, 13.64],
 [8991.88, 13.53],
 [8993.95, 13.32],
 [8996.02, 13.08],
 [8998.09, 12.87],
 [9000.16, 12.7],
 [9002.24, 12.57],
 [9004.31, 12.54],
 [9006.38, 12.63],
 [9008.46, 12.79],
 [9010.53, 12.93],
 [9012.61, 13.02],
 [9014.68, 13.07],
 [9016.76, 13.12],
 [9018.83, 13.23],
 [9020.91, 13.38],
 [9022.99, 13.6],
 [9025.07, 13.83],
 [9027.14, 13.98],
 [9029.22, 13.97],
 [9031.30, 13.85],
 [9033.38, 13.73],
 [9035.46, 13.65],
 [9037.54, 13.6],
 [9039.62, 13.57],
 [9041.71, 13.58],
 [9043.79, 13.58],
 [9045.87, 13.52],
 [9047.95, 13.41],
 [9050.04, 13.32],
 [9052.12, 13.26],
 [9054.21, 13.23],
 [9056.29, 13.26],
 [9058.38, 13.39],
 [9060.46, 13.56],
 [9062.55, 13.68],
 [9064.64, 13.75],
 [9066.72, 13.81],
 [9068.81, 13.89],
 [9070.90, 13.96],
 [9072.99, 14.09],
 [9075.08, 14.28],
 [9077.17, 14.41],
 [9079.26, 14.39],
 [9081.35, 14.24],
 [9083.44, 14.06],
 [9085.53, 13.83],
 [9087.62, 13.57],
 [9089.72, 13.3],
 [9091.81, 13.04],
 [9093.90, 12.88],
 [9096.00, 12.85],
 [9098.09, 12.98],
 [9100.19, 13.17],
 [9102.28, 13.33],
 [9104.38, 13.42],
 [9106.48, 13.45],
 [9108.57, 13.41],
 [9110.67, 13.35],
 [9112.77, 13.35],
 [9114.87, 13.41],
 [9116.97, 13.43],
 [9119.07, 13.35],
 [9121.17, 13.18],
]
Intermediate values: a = 4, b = 10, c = 0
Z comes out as 29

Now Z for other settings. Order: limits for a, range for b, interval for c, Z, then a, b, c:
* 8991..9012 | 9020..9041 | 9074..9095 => 57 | 8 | 6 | 2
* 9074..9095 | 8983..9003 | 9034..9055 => 20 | 2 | 8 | 0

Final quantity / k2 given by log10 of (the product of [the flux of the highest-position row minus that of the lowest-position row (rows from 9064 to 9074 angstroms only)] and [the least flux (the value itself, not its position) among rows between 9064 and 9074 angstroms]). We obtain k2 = 0.67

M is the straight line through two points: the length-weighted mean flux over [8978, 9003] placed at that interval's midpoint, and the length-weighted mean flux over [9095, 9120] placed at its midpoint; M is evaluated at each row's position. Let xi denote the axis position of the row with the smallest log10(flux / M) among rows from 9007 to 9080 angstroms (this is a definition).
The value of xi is 9008.46 angstroms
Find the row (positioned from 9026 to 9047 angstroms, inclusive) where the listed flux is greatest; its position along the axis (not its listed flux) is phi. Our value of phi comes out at 9027.14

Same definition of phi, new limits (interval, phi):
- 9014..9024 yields 9022.99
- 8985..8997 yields 8985.67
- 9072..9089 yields 9077.17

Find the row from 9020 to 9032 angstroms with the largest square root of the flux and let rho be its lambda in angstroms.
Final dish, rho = 9027.14 angstroms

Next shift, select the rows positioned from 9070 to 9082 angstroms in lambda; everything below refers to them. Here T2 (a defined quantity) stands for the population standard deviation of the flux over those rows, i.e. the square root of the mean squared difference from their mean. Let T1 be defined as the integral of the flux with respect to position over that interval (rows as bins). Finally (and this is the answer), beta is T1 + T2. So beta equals 171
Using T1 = 171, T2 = 0.16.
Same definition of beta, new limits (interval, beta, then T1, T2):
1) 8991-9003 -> 156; 156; 0.34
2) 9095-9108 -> 172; 172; 0.22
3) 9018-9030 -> 164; 164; 0.29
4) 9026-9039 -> 180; 179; 0.15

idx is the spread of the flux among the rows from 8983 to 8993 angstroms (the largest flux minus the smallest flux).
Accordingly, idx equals 0.29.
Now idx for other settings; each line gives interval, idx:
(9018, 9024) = 0.37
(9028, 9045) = 0.40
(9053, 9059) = 0.16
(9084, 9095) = 0.95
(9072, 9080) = 0.32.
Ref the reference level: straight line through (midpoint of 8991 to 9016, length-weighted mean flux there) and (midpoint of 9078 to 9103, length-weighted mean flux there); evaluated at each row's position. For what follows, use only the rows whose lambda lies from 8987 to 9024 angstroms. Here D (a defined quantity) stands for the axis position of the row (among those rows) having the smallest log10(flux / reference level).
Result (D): 9004.31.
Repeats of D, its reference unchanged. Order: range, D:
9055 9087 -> 9056.29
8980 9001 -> 9000.16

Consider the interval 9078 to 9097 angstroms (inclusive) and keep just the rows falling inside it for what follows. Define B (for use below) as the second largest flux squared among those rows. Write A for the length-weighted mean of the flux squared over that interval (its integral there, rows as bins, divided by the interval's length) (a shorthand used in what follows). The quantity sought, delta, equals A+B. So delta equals 388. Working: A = 185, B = 203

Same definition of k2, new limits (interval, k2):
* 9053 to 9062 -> 0.64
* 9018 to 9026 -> 0.90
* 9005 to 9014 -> 0.69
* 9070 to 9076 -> 0.65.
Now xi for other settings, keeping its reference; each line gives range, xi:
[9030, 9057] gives 9054.21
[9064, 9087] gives 9064.64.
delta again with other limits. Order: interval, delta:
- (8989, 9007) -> 352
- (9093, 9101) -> 336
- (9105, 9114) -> 359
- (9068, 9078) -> 403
